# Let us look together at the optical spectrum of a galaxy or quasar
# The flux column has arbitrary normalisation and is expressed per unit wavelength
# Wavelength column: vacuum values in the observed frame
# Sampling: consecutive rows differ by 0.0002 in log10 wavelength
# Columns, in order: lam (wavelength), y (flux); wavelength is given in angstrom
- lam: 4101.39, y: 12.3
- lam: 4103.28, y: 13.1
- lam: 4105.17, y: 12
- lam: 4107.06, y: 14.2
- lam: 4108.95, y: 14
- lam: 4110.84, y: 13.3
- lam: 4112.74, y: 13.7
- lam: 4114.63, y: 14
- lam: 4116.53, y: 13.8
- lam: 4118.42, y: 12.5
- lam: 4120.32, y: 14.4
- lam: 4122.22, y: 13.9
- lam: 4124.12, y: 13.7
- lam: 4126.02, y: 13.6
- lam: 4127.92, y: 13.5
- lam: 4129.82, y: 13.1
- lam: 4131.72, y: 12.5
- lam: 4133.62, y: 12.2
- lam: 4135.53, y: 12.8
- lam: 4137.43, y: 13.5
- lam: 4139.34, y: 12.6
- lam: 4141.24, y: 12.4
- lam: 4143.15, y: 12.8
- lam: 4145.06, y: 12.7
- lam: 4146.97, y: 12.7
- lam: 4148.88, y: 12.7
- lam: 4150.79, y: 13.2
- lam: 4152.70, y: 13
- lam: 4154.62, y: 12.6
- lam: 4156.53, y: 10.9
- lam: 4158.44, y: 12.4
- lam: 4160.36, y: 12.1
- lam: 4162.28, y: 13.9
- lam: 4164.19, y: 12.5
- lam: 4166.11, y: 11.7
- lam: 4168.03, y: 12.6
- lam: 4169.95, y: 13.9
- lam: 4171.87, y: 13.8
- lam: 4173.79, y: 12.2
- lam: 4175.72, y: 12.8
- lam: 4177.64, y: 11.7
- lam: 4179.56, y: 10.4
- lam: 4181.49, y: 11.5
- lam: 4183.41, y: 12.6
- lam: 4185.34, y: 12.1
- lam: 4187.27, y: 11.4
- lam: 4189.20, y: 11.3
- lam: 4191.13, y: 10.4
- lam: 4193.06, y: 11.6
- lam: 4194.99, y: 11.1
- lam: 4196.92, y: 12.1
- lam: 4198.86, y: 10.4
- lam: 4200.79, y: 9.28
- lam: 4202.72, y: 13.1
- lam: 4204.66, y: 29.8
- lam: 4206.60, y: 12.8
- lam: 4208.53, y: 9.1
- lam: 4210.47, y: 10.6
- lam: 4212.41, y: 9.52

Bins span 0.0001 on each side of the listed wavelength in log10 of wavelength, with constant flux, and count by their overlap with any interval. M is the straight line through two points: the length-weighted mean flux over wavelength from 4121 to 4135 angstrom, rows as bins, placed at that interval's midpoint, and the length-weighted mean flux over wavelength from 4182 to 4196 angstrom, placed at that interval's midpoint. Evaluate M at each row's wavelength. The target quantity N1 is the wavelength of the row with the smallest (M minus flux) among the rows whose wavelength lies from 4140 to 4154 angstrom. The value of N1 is 4150.79 angstrom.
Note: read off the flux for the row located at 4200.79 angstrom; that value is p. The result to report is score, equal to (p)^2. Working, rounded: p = 9.28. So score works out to 86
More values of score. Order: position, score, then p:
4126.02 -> 185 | 13.6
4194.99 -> 123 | 11.1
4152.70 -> 169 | 13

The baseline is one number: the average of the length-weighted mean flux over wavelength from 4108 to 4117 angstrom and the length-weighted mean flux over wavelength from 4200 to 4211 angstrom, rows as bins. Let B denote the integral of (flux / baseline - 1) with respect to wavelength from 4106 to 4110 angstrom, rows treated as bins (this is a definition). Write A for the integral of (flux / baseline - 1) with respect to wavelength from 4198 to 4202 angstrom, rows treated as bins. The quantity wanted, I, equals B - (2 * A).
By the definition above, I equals 2.3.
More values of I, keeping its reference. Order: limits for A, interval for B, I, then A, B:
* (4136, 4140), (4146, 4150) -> 0.2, -0.28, -0.4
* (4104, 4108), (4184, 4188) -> -0.1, -0.27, -0.6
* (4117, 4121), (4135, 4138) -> 0.2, -0.18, -0.2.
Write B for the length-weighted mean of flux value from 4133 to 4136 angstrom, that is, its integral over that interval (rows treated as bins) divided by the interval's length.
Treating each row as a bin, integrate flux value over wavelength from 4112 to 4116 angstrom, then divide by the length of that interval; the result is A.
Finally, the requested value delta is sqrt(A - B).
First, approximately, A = 13.9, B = 12.5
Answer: 1.2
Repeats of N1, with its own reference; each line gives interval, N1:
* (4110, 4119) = 4114.63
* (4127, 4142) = 4137.43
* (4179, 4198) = 4183.41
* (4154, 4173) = 4169.95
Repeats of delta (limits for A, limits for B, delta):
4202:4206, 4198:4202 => 3.3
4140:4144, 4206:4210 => 1.4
